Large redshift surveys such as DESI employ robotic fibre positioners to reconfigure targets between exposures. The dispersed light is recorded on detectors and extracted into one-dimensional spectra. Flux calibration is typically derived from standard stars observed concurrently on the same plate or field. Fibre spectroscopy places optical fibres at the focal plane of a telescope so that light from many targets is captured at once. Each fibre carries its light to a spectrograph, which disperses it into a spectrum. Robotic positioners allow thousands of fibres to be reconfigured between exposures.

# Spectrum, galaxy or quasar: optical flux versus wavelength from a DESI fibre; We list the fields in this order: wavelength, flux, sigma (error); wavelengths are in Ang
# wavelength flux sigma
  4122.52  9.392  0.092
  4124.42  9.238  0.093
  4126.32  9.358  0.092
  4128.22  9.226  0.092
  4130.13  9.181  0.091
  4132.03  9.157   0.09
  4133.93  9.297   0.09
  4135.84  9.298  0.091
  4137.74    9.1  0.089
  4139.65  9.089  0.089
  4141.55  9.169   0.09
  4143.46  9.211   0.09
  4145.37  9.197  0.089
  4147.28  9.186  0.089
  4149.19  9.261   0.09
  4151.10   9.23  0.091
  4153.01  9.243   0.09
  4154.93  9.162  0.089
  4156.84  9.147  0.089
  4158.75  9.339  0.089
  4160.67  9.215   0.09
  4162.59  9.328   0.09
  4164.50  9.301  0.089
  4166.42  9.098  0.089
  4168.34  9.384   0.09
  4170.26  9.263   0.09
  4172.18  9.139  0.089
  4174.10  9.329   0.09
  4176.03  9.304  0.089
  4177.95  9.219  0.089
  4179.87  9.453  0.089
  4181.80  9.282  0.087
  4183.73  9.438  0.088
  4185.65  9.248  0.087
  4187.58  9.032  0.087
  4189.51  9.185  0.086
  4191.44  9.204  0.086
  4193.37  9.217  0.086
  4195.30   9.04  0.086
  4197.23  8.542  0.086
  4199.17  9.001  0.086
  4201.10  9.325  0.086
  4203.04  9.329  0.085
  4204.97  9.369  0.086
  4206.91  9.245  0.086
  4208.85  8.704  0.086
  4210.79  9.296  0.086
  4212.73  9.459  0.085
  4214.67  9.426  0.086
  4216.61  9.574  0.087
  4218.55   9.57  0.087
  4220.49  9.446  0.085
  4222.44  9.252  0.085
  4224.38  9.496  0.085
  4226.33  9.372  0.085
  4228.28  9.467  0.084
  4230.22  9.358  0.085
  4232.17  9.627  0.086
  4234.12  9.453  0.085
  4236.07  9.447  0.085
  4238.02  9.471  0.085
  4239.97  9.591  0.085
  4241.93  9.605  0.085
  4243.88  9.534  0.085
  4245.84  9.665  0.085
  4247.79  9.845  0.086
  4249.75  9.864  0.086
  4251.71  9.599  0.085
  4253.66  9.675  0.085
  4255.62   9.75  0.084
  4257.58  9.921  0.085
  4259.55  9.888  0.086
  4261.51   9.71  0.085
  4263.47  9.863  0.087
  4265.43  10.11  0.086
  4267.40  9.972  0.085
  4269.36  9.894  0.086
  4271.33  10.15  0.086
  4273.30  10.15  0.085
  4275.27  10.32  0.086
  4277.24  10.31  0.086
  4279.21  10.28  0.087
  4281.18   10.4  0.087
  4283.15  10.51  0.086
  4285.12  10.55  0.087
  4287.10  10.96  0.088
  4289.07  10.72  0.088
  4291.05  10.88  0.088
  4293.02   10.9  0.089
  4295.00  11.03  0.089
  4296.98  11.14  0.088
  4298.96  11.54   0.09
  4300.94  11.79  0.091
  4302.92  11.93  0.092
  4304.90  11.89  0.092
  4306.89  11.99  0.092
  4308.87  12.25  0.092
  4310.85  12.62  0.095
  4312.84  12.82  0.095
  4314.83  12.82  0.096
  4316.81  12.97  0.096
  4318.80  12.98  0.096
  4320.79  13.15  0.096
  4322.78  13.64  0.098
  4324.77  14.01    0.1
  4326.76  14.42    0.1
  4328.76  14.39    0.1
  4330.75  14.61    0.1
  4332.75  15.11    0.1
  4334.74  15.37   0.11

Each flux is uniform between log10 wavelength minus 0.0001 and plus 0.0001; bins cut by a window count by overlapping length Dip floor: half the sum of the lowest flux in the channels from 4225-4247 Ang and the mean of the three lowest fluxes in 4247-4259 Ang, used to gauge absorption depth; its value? 9.5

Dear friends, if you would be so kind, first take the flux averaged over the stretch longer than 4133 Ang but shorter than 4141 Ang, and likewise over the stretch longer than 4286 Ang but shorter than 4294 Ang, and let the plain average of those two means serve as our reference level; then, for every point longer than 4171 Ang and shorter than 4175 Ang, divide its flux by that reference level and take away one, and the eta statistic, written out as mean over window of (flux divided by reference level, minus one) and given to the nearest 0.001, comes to -0.079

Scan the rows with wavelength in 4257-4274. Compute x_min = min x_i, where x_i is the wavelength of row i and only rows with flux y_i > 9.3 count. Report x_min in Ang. 4257.58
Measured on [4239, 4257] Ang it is 4239.97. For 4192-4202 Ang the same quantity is 4201.10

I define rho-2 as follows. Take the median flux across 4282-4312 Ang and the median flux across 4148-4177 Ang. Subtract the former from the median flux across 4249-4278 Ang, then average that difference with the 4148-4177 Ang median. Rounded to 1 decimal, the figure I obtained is 4.0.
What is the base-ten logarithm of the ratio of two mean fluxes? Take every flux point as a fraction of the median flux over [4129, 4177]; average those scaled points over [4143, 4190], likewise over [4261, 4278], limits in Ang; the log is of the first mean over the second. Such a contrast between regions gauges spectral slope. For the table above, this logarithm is -0.04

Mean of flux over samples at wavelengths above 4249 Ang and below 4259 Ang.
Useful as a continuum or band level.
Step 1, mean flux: 9.8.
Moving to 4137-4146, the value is 9.2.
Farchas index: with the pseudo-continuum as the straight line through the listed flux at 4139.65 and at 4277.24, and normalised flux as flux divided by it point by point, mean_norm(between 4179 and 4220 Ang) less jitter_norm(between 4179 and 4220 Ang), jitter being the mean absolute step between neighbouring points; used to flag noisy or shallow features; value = 0.939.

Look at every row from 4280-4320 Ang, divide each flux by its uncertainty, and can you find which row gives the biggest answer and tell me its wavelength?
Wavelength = 4318.80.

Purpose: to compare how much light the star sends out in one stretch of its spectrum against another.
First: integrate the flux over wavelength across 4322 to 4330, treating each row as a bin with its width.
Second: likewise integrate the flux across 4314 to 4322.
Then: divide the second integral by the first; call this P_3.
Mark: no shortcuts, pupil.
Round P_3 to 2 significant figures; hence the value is 0.92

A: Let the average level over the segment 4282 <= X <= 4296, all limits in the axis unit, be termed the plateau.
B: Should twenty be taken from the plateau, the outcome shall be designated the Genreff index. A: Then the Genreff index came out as -9.2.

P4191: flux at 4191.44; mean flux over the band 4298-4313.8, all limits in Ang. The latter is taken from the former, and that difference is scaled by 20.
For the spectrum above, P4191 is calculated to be -58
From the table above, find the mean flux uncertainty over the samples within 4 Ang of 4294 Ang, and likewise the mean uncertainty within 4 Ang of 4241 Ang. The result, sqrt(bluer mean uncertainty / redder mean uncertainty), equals 0.98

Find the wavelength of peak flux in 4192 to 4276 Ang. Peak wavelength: 4275.27 Ang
